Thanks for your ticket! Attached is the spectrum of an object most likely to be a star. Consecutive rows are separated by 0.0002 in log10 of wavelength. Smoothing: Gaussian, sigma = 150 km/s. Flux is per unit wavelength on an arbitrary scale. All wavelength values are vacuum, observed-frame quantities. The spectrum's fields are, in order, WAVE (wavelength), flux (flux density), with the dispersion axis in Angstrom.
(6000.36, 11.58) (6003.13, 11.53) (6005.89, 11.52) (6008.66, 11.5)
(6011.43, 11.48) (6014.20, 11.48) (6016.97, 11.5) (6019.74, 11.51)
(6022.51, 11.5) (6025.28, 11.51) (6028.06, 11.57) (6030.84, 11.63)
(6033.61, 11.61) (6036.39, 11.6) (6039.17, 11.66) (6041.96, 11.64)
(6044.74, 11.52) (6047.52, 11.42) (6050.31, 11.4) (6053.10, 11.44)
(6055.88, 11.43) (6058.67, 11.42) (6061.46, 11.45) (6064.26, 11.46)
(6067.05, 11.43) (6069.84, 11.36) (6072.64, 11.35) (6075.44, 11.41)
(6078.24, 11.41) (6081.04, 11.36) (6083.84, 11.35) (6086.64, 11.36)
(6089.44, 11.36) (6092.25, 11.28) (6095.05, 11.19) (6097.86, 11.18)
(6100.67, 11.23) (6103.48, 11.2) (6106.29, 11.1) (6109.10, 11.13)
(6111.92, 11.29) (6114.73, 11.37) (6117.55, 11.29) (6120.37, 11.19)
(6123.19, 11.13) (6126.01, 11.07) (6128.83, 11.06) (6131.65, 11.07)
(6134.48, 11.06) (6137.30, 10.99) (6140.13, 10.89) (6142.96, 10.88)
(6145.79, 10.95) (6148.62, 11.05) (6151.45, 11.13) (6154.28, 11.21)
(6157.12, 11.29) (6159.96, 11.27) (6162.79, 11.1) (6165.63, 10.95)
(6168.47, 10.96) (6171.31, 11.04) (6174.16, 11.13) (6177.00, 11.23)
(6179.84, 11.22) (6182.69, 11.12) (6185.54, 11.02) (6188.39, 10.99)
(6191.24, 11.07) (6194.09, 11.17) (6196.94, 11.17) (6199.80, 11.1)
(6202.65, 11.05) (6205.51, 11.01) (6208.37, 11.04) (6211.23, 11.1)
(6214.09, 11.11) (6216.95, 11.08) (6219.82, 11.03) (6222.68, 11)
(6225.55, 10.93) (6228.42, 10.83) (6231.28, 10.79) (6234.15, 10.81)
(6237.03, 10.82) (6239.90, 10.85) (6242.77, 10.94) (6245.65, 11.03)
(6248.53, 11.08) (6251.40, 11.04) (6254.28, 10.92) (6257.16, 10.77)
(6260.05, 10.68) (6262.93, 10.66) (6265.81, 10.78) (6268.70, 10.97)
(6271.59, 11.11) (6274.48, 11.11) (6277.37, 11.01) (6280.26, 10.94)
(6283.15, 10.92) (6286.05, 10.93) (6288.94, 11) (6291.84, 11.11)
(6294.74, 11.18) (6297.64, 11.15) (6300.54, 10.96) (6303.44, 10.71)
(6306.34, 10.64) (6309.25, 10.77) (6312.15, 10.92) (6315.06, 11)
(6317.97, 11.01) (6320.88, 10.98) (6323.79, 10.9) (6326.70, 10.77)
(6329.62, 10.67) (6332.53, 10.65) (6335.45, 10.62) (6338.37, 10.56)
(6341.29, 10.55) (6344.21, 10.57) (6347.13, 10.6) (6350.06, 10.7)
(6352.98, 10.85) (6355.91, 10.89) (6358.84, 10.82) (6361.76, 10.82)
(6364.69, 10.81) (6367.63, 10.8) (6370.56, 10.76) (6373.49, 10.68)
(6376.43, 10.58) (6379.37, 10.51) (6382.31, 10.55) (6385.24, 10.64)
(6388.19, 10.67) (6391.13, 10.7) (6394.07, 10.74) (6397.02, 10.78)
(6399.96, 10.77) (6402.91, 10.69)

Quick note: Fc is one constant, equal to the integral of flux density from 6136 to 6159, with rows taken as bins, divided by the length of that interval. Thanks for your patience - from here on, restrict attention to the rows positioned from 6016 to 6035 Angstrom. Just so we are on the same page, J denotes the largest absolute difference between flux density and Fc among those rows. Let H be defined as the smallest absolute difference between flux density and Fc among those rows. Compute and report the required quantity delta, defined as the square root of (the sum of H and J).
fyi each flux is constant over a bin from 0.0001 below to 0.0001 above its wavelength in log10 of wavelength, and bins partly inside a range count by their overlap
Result 1.01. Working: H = 0.450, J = 0.58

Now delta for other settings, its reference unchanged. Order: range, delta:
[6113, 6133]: 0.57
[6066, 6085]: 0.82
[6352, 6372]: 0.67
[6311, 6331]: 0.65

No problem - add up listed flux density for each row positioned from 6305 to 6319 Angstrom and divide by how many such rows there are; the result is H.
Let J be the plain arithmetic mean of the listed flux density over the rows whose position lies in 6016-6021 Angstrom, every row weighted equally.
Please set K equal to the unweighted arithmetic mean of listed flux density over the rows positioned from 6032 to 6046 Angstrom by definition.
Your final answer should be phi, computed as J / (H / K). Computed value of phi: 12.3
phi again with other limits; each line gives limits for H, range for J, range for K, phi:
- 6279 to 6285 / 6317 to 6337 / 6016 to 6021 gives 11.4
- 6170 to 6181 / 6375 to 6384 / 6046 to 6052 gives 10.8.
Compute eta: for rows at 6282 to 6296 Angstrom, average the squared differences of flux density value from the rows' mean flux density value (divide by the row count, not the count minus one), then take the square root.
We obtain 0.10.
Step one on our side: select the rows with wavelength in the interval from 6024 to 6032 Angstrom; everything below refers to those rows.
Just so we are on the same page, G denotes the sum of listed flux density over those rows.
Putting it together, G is 34.7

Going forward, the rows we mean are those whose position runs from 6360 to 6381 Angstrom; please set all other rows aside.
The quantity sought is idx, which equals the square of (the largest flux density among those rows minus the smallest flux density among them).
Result 0.10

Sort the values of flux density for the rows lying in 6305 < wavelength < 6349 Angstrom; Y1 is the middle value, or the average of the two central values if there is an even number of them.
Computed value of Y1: 10.67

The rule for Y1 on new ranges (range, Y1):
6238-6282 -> 10.94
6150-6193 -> 11.12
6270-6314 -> 10.96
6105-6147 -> 11.07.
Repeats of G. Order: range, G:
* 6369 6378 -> 32.0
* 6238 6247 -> 32.8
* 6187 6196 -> 33.2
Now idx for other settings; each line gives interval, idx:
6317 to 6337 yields 0.15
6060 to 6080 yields 0.01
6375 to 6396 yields 0.05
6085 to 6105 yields 0.03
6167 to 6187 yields 0.07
